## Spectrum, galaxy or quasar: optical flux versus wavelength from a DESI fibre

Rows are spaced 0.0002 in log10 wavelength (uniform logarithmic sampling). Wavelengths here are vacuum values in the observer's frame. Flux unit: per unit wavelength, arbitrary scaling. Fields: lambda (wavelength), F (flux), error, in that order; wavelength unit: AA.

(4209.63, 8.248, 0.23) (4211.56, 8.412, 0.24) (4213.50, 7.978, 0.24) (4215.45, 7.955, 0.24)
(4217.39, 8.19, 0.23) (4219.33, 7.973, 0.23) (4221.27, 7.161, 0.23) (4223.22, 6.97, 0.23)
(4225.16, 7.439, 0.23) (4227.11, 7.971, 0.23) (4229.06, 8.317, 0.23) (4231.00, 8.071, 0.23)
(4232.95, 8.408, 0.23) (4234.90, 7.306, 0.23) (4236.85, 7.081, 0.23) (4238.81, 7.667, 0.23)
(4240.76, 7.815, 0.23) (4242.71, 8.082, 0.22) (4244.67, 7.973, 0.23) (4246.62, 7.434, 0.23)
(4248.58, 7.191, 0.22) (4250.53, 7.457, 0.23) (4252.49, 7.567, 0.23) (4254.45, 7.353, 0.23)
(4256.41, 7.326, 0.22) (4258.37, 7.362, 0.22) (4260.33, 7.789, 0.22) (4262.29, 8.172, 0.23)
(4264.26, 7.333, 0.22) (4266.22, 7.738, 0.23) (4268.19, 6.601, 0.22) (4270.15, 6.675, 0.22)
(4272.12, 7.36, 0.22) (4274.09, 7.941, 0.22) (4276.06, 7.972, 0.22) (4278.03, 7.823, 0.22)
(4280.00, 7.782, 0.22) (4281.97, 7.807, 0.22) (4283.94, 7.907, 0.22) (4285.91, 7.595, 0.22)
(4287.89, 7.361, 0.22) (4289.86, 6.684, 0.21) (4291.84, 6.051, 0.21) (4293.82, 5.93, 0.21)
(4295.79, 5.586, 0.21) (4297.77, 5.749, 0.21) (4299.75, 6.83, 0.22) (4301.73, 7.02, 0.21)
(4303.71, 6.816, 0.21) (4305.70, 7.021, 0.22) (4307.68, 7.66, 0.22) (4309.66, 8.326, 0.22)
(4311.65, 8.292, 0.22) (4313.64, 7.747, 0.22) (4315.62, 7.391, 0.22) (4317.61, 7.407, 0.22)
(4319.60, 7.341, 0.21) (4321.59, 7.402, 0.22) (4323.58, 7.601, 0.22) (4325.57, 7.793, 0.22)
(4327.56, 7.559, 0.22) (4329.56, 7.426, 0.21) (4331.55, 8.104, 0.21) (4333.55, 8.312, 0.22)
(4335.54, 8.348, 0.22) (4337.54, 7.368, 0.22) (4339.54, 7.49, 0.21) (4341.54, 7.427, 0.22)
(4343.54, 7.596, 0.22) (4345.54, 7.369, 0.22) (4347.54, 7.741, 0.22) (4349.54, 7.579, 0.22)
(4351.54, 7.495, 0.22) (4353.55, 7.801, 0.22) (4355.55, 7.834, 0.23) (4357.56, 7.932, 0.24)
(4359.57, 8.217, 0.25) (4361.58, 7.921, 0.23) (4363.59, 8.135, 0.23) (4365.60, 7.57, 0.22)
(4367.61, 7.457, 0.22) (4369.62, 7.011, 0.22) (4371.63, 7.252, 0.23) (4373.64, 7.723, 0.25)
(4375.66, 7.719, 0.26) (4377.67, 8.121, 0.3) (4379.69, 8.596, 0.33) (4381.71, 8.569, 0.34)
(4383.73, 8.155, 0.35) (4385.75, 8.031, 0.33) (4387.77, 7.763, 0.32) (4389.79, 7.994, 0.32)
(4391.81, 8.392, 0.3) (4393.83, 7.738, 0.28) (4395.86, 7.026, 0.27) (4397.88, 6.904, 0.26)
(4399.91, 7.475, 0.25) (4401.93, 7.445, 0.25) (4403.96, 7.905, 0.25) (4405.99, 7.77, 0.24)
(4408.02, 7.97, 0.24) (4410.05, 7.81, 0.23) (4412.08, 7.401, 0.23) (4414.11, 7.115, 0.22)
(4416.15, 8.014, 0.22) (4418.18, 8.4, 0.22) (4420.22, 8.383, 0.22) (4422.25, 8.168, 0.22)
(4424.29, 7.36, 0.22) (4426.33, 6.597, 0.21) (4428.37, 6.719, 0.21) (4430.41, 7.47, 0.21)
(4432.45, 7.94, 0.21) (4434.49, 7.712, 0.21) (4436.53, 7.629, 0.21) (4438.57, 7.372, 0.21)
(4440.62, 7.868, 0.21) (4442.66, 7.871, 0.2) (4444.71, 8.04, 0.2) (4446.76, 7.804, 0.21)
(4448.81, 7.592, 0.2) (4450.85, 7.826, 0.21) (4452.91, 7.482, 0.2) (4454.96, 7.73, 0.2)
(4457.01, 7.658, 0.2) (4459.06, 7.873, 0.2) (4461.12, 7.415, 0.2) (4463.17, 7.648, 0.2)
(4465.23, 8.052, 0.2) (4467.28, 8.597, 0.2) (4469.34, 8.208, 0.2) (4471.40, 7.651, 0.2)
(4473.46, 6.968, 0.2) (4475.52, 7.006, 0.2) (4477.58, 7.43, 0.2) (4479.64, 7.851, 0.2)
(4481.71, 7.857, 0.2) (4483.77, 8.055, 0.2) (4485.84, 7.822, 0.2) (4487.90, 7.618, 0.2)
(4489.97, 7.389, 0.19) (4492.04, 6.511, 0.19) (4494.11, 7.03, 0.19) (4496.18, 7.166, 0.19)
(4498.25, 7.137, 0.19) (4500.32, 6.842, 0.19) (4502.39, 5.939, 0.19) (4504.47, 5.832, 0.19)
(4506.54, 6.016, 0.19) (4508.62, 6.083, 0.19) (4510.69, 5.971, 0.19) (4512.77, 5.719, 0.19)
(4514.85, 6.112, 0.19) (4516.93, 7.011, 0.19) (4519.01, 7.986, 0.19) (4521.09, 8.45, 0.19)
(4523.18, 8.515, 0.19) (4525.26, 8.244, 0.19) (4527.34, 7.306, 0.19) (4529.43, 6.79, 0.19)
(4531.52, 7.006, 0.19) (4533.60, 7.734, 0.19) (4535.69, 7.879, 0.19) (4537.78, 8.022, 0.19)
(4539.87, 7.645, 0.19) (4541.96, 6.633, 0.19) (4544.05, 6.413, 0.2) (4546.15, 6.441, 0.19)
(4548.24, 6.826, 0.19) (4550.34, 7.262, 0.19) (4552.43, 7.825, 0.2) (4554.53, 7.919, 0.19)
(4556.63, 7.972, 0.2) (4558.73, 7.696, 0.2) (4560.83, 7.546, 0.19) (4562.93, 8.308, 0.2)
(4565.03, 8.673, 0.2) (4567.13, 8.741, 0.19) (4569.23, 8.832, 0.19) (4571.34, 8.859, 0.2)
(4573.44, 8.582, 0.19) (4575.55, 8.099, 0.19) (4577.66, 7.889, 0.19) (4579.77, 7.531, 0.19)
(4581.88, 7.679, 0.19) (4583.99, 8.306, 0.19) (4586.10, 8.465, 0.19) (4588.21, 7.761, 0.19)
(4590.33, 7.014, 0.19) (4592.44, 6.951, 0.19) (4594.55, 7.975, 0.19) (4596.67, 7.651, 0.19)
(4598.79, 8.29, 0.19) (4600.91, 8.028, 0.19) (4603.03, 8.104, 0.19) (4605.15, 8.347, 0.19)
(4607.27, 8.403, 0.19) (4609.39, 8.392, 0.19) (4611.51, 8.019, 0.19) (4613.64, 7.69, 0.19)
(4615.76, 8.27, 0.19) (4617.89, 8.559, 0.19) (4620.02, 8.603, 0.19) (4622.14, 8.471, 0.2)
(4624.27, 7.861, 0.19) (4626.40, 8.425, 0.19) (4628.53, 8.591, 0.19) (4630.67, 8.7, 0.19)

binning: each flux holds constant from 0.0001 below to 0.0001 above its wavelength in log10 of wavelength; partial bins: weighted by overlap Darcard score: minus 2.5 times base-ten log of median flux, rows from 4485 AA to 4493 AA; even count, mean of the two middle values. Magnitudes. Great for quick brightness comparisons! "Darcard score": -2.19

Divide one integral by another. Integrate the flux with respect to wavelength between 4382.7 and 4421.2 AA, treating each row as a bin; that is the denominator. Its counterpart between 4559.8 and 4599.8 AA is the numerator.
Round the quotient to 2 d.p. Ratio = 1.08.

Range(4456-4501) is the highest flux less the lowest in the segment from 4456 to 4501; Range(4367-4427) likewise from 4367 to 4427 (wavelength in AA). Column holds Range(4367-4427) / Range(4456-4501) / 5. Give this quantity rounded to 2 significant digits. 0.19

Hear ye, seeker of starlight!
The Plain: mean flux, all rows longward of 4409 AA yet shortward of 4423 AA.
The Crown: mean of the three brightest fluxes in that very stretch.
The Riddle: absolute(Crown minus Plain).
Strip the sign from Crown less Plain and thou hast 0.42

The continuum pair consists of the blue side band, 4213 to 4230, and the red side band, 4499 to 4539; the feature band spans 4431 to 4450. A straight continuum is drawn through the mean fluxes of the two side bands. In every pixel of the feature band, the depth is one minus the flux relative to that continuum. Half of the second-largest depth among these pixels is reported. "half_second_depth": -0.03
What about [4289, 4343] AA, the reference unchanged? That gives 0.12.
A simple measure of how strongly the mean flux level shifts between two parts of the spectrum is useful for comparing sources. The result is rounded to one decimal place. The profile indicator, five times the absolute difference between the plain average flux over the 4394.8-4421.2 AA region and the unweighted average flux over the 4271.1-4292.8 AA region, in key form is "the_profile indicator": 0.9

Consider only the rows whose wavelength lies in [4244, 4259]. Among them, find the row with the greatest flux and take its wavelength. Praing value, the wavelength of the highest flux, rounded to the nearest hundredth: 4244.67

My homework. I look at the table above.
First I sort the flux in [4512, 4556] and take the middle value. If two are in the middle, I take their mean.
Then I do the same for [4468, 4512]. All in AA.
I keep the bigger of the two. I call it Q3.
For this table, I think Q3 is 7.31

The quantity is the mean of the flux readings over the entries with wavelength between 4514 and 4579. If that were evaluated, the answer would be 7.72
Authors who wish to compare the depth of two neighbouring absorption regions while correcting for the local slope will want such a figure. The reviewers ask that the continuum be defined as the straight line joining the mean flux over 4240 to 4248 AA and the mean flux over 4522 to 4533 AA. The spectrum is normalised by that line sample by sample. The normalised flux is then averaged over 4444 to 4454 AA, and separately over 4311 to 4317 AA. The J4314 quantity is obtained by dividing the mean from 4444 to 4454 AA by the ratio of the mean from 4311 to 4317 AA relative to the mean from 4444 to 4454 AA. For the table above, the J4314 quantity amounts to 1.02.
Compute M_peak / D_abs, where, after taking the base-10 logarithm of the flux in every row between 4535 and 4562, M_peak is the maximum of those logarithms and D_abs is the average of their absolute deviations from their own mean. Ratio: 29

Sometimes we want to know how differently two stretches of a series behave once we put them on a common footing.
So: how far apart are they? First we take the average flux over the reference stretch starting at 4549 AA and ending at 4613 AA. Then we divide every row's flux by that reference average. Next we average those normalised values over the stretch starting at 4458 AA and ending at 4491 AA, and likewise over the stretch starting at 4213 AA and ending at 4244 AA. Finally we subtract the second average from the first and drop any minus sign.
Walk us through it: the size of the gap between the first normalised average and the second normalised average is 0.007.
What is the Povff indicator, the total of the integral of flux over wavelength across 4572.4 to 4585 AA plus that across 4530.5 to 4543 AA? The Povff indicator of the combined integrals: 195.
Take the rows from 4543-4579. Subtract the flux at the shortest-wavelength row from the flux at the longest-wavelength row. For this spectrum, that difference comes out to 1.5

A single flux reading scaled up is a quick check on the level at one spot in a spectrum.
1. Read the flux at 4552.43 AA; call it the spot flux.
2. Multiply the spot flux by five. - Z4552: 39.1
